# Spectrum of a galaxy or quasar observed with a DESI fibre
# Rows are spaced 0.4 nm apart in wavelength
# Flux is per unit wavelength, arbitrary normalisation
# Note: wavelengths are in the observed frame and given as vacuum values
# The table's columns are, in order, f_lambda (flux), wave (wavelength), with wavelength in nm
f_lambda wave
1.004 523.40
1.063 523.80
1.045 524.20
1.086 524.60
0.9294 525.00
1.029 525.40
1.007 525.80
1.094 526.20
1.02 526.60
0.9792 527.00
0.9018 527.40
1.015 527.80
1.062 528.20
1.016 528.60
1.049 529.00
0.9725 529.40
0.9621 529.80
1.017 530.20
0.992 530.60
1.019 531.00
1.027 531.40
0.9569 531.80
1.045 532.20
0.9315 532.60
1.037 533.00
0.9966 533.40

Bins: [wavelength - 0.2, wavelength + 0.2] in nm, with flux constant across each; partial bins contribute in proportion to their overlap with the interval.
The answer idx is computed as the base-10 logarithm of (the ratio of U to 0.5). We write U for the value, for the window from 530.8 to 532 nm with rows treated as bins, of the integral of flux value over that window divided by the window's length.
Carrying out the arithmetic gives 0.301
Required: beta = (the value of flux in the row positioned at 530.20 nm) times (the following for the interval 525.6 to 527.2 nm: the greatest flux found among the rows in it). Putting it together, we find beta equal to 1.11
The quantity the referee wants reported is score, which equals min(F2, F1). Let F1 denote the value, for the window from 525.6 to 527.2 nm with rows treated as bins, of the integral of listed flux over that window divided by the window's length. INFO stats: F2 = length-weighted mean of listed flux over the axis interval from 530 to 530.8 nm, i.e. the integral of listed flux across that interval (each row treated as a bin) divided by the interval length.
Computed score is 1.00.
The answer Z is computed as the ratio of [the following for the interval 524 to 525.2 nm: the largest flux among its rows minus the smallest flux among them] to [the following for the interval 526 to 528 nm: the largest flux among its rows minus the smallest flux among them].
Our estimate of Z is 0.8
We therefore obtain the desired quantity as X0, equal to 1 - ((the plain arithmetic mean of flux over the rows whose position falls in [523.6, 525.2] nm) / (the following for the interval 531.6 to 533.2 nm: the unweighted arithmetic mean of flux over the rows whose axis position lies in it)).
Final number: -0.039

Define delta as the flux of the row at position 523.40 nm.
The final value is 1.004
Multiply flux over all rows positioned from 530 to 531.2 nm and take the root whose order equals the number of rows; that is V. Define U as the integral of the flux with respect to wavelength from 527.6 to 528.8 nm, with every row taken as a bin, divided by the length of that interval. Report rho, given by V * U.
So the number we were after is 1.04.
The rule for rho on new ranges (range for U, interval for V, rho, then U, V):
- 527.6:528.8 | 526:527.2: 1.06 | 1.031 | 1.03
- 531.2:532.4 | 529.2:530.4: 0.99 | 1.010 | 0.98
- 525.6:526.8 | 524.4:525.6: 1.05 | 1.040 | 1.01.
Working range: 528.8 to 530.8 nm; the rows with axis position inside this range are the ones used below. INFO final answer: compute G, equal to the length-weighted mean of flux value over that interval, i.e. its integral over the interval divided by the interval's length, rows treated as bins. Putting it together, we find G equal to 0.999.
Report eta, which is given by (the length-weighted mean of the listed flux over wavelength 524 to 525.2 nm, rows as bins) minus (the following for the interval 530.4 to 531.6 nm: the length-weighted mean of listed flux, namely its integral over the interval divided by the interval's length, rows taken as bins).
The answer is 0.007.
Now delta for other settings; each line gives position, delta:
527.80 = 1.015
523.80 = 1.063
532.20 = 1.045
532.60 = 0.9315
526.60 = 1.02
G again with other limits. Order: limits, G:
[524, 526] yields 1.019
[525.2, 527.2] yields 1.026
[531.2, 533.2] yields 0.999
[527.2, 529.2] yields 1.009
